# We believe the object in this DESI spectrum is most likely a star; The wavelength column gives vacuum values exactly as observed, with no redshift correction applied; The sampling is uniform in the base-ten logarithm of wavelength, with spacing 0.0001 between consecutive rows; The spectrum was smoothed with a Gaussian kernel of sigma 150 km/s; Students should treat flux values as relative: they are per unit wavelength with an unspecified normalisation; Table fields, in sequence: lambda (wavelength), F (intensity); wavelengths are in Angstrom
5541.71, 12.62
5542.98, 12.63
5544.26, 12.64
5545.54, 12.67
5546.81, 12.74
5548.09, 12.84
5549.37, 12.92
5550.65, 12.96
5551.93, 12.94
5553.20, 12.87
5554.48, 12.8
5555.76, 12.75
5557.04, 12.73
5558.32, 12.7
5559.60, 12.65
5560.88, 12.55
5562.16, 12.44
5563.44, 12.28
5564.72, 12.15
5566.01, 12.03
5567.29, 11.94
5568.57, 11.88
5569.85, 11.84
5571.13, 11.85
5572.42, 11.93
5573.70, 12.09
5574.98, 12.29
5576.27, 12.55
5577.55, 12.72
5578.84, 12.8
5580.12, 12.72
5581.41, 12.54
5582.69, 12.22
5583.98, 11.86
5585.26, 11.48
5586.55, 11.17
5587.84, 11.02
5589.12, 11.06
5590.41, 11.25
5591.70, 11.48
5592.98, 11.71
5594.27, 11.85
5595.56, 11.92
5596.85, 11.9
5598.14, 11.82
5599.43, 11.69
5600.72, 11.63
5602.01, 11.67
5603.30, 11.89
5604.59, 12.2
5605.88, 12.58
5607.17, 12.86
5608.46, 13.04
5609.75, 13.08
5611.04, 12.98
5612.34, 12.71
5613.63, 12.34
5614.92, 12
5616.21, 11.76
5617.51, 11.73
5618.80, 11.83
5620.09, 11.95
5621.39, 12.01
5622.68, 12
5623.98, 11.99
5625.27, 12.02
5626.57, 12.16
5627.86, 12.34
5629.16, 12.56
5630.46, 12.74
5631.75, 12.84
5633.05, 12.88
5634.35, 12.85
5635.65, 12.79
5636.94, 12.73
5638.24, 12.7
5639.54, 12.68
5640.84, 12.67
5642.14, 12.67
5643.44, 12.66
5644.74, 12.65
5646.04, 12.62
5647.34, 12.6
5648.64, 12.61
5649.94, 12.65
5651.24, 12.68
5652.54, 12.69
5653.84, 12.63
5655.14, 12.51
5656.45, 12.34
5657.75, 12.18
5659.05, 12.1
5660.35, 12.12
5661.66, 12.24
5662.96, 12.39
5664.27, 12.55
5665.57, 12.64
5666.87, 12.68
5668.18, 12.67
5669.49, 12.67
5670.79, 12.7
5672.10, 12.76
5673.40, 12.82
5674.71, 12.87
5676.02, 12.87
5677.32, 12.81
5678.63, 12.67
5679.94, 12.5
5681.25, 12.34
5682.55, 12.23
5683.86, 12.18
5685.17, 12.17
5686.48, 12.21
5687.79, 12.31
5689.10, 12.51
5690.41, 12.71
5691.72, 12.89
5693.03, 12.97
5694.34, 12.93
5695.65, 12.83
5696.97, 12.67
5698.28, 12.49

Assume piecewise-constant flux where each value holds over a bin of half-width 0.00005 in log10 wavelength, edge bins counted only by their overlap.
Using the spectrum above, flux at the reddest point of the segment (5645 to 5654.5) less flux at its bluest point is 0.0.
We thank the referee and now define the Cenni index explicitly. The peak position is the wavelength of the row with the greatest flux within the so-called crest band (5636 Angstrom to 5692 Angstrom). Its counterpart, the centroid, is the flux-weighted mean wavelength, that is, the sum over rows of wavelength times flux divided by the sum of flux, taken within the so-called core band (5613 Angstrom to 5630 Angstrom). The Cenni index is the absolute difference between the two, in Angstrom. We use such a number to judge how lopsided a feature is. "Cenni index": 70.3 Angstrom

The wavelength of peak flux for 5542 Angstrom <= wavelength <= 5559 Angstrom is 5550.65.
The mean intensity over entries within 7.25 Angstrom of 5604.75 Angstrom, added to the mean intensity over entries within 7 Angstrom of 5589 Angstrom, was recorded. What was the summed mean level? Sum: 23.9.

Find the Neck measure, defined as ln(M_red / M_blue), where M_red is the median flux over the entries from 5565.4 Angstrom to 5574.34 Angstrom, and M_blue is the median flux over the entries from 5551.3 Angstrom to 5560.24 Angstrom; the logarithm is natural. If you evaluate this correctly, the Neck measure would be -0.066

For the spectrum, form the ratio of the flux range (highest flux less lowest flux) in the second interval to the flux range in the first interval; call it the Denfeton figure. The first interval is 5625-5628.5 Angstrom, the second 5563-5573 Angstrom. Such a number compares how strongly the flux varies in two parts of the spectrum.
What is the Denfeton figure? 1.4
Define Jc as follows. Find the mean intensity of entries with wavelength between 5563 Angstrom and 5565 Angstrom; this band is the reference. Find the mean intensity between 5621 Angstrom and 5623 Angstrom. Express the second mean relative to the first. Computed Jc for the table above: 0.98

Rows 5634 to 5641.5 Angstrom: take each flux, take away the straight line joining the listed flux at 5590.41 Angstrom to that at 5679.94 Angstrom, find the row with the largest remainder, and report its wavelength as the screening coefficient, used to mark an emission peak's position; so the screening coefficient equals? 5634.35 Angstrom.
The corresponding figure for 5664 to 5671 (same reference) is 5666.87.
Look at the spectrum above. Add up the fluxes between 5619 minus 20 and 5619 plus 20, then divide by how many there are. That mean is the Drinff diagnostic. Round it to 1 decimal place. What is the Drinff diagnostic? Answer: 12.3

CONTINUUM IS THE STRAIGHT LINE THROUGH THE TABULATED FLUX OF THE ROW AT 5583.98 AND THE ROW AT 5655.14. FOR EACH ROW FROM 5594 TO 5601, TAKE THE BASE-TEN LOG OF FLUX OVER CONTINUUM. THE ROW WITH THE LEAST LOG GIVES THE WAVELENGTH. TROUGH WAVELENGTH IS 5600.72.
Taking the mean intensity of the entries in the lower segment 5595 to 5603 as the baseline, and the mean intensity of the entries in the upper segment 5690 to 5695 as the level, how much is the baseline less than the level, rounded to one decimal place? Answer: 1.1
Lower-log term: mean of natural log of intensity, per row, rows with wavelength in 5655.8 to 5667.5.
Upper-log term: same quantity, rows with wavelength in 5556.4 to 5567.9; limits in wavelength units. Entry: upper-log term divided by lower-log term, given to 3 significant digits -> 1.00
